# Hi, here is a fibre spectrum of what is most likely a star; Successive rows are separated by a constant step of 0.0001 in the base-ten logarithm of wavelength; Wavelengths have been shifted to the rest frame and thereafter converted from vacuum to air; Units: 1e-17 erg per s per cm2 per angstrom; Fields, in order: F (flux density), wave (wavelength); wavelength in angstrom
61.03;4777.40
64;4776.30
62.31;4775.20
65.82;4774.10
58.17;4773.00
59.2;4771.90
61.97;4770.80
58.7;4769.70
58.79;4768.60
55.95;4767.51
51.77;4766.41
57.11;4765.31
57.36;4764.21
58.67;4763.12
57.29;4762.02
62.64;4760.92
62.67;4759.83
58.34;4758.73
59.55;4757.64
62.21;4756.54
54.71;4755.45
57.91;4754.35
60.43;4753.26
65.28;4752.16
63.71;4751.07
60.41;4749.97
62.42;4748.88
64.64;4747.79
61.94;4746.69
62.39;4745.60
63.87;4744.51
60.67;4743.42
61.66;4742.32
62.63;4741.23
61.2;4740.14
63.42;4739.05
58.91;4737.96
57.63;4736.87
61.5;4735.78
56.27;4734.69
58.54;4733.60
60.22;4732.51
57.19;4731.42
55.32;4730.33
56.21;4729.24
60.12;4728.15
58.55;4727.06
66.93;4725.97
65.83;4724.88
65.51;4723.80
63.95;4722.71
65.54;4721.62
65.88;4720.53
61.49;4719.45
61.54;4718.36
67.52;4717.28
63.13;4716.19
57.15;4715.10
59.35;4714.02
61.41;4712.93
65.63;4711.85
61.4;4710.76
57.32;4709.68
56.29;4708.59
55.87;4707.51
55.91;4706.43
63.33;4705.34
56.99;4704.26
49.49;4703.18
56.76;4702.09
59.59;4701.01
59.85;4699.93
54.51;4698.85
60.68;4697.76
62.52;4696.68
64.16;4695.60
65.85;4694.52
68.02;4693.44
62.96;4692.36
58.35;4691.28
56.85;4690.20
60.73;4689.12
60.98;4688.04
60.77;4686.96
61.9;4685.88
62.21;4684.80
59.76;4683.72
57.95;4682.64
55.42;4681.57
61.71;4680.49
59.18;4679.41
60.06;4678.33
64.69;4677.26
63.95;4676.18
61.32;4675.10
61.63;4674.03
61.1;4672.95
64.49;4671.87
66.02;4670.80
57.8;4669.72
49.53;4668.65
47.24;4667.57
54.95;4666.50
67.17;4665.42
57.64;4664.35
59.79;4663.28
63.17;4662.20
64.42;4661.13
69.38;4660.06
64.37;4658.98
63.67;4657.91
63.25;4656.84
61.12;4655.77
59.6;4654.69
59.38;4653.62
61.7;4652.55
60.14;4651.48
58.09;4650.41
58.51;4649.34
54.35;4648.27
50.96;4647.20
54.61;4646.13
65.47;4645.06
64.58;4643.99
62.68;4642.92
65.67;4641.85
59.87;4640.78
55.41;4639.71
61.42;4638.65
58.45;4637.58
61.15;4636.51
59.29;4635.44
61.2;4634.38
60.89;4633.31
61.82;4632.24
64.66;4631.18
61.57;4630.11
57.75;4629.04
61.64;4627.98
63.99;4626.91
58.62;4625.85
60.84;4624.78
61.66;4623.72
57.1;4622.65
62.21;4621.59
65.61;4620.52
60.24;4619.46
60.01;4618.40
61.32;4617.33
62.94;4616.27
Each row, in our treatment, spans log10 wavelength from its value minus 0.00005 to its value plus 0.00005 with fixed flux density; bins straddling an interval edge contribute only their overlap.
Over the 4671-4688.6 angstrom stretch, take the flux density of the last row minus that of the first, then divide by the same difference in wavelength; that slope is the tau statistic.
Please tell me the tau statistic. -0.22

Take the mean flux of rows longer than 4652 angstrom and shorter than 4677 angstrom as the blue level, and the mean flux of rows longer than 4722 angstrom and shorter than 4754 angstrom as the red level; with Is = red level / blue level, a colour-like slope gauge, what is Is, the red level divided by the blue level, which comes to 1.00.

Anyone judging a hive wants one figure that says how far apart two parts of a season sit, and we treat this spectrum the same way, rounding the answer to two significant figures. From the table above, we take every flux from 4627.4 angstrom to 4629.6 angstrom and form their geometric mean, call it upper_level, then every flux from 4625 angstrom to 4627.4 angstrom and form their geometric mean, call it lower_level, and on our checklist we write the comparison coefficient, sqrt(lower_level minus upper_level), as 1.3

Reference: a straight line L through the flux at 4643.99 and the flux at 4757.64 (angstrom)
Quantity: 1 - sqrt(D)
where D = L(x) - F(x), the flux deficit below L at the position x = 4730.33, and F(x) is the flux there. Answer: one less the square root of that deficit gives -1.33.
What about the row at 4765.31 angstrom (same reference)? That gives -0.45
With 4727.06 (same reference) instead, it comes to -0.53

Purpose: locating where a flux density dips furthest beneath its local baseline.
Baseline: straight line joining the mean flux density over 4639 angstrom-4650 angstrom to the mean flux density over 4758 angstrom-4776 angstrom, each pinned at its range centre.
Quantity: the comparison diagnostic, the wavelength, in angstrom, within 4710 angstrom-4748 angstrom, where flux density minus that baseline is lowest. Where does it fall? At 4730.33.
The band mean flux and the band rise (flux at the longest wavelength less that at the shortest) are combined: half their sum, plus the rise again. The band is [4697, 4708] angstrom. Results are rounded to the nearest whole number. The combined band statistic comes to 21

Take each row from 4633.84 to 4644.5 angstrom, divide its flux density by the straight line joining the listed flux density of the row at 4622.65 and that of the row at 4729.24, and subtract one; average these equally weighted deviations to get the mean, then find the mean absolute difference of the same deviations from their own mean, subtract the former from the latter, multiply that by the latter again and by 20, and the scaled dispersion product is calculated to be -0.02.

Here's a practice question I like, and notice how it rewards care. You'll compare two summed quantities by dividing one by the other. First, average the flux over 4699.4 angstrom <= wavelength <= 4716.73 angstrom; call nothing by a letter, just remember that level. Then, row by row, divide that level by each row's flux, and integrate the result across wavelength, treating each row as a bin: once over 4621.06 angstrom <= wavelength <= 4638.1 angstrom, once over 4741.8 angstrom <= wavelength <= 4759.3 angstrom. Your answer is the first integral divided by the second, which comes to 0.98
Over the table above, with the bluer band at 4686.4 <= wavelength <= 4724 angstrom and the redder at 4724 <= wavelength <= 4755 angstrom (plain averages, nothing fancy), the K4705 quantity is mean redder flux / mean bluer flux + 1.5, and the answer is 2.50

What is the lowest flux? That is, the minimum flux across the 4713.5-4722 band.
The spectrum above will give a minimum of 57.15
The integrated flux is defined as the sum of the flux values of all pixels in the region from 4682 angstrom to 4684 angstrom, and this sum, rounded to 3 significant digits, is 118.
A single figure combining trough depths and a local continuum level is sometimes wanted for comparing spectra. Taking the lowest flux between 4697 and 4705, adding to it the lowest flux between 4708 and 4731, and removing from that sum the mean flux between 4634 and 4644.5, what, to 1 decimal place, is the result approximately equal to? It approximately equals 43.8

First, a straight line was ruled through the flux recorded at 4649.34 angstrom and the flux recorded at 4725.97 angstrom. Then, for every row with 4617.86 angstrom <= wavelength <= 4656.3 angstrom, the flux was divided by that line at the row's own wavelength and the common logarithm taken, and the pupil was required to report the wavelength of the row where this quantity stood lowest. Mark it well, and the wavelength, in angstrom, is 4647.20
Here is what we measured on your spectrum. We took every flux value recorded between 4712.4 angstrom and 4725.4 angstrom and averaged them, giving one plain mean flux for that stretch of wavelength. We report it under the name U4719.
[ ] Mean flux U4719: 63.2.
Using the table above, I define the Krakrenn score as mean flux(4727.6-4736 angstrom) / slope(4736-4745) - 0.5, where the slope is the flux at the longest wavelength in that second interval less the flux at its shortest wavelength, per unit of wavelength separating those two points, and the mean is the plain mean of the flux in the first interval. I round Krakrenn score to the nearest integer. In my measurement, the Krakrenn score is 71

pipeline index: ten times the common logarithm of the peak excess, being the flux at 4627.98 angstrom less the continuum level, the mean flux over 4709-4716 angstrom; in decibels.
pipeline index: 1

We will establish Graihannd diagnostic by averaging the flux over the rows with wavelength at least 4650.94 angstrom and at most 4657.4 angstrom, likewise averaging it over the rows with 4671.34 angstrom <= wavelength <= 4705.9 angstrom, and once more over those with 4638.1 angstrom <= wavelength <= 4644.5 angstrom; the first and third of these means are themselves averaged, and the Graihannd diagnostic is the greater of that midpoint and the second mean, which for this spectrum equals 61.2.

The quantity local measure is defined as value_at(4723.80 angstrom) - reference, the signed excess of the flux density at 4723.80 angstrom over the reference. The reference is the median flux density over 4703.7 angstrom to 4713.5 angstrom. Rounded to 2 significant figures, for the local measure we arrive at 8.2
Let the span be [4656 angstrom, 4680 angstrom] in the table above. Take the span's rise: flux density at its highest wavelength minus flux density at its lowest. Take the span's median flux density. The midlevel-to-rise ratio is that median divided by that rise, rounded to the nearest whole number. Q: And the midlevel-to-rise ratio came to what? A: -15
